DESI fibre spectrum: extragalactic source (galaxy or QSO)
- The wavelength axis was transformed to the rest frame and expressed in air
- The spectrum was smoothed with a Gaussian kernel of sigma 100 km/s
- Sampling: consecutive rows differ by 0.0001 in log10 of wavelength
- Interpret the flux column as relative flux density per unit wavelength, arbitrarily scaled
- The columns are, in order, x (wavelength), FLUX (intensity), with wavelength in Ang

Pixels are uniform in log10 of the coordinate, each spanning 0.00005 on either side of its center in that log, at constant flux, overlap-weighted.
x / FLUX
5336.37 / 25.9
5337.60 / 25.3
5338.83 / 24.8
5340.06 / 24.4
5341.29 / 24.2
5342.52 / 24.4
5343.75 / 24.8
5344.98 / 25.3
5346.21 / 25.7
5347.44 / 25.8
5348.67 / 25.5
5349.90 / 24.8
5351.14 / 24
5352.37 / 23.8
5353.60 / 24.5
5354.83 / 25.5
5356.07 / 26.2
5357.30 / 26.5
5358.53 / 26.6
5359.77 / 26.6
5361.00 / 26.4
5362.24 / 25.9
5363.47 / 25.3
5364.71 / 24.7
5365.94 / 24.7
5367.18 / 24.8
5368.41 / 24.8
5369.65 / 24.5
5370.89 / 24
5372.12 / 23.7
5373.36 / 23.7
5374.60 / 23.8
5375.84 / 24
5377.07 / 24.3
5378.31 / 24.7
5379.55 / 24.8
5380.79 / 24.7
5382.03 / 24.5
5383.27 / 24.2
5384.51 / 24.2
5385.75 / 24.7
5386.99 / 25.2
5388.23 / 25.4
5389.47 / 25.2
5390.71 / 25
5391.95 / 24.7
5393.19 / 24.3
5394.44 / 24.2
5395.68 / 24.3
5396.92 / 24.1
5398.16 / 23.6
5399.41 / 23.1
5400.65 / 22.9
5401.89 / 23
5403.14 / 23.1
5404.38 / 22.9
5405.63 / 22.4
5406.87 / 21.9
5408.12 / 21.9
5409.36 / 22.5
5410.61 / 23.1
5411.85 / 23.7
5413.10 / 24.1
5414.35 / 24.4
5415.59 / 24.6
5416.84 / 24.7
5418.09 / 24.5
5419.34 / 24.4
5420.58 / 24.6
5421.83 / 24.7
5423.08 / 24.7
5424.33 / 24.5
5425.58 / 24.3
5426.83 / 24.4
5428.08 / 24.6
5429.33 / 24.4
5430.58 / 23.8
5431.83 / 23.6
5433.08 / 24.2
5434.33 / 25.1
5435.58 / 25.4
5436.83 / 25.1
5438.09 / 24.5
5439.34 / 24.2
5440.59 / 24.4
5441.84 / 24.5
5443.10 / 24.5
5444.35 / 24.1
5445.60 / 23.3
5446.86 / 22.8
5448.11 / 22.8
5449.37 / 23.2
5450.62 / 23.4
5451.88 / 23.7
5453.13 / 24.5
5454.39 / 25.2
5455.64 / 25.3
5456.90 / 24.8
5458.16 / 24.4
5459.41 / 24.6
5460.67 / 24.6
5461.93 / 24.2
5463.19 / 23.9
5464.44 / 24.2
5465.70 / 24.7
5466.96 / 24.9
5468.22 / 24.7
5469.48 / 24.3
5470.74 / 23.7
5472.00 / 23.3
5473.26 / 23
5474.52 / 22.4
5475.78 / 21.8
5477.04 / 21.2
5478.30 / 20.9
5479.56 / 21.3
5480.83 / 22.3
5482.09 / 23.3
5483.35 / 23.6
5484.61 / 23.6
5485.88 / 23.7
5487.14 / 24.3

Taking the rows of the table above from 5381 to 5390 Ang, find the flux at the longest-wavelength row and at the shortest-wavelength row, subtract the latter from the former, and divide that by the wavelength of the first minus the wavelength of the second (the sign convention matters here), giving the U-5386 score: 0.09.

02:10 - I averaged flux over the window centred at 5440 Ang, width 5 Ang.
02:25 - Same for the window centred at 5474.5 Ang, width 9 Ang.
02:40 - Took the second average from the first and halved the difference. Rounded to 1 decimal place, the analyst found 1.0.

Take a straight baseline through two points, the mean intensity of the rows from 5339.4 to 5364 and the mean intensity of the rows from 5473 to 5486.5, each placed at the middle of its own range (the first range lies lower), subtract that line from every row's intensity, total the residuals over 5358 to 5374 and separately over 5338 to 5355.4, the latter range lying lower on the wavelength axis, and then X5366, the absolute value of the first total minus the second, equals 9.2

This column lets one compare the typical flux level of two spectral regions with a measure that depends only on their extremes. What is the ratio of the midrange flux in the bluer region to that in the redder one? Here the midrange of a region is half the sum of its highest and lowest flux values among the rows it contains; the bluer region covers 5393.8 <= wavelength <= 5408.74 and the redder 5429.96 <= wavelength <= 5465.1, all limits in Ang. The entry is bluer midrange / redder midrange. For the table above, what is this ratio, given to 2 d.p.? 0.96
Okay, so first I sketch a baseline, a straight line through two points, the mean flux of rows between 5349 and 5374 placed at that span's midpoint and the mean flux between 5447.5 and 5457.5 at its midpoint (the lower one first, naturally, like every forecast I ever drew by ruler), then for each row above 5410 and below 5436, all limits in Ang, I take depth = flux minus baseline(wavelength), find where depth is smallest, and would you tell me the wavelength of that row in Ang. 5410.61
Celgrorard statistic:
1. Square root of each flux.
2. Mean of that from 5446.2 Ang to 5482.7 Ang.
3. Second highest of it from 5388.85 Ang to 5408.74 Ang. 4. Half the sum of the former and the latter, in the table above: 4.93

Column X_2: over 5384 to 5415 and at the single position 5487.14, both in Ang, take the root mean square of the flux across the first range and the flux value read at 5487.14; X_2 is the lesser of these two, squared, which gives 565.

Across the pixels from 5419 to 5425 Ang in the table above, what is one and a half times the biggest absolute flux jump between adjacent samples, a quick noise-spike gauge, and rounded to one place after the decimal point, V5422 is 0.3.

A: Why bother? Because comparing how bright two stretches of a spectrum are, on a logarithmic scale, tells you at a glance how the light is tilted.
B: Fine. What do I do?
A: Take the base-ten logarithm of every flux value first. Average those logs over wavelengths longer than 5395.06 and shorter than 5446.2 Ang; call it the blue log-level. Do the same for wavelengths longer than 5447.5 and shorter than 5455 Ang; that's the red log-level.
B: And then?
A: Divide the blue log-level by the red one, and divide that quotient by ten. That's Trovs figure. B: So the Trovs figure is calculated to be 0.100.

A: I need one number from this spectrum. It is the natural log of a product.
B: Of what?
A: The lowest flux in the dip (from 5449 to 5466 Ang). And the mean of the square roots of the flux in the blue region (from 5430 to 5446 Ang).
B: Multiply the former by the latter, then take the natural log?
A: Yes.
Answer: 4.74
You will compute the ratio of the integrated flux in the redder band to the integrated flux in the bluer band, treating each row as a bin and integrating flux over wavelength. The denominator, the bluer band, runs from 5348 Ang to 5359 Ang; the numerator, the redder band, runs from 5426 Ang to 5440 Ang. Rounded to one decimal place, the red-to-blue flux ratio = 1.2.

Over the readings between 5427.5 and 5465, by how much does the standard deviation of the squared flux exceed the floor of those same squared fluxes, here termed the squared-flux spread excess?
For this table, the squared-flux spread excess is -487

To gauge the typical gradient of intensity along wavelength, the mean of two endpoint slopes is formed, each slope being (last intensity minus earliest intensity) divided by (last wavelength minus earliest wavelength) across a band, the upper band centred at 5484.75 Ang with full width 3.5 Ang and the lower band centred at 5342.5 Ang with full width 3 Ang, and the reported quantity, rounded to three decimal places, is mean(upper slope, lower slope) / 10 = 0.014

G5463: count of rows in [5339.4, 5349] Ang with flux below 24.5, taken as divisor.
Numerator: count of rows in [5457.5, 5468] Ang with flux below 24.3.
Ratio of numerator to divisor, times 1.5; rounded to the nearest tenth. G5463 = 1.5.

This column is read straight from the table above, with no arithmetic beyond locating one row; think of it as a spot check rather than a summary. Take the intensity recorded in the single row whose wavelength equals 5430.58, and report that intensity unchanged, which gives 23.8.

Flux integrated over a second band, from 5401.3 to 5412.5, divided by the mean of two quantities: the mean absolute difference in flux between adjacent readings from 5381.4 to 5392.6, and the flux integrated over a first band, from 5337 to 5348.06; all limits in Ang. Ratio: 1.84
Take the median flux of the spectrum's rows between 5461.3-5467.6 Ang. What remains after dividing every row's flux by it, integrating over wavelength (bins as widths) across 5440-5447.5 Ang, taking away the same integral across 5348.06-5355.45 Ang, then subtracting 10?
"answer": -10.1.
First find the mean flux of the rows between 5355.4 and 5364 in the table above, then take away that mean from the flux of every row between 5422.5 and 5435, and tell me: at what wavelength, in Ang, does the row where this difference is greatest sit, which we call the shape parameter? 5434.33 Ang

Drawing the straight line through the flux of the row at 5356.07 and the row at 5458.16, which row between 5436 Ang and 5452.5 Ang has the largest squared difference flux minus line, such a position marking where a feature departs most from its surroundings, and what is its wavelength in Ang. 5446.86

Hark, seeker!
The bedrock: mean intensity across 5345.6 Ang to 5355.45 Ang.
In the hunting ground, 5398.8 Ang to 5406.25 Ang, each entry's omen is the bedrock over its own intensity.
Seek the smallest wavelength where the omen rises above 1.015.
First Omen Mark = 5399.41 Ang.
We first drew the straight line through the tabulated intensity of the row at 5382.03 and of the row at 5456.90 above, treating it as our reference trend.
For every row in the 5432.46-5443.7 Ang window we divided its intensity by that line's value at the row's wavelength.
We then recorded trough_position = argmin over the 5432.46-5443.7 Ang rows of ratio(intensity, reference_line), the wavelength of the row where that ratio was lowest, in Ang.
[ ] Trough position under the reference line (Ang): 5439.34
